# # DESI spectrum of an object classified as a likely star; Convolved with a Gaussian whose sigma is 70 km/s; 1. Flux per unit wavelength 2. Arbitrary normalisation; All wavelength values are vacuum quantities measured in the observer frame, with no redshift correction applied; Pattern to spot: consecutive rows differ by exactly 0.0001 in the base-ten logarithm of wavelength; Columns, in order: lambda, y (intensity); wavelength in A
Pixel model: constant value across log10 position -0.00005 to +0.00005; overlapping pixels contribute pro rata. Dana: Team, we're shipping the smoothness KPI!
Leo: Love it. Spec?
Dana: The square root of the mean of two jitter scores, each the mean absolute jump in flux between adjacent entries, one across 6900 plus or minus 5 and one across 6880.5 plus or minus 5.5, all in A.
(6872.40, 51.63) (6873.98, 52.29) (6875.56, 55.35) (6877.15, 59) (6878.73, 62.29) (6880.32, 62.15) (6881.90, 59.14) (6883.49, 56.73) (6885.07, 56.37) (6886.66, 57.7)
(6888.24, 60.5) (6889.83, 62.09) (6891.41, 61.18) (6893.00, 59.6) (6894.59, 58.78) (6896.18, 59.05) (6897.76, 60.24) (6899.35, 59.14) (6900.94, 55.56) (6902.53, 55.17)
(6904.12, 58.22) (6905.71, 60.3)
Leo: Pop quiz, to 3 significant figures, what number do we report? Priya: 1.42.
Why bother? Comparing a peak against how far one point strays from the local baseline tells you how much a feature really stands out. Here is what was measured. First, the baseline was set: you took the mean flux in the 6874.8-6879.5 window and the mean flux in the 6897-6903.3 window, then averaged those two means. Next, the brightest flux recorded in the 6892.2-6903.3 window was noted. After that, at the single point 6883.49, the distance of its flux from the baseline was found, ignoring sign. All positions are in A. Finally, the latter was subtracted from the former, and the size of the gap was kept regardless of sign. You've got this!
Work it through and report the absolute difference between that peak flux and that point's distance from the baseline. 58.8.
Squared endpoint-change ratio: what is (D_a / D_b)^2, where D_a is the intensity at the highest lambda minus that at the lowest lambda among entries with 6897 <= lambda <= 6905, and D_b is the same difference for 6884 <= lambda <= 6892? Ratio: 0.18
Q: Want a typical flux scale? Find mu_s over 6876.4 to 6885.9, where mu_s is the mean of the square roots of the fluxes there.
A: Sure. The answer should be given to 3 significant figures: 7.70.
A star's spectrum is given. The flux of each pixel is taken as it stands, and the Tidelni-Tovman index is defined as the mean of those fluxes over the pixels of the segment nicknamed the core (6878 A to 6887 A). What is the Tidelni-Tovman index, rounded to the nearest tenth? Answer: 59.1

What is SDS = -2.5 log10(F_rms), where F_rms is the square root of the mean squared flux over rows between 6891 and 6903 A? -4.420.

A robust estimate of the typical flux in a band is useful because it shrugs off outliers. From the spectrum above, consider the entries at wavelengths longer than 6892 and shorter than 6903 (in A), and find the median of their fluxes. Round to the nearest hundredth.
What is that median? 59.05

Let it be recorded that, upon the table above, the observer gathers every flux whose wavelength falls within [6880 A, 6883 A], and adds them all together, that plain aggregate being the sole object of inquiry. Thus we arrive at 121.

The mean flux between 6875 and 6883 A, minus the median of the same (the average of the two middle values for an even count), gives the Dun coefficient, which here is 0.4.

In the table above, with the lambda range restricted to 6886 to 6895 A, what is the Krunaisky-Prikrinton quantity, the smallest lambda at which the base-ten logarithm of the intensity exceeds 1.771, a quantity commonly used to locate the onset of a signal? 6888.24 A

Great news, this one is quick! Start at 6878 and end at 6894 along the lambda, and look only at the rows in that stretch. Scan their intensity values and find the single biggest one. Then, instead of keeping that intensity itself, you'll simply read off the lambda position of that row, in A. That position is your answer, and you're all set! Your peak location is 6878.73 A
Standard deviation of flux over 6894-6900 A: 0.6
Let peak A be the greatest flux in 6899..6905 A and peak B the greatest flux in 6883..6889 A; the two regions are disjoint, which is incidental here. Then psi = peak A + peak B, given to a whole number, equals 120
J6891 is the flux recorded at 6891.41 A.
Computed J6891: 61.18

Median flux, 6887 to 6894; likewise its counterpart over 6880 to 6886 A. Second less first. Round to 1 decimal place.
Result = -2.9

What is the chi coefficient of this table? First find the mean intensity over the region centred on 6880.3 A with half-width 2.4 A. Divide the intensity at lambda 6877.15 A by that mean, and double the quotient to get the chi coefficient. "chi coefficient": 1.93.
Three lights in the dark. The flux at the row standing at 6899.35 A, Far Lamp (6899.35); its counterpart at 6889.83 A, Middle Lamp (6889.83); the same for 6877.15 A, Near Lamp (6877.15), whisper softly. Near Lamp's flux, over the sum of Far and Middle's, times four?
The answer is 1.95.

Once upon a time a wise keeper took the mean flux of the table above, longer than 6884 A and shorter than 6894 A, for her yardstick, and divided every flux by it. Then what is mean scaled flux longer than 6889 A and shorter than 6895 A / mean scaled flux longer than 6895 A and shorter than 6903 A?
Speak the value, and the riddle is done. 1.04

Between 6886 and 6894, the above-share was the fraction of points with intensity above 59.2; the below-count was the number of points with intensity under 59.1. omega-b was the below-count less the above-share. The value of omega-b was 0.20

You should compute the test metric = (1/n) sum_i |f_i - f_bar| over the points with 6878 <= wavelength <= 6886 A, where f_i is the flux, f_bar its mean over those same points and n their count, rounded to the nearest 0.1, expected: 2.3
